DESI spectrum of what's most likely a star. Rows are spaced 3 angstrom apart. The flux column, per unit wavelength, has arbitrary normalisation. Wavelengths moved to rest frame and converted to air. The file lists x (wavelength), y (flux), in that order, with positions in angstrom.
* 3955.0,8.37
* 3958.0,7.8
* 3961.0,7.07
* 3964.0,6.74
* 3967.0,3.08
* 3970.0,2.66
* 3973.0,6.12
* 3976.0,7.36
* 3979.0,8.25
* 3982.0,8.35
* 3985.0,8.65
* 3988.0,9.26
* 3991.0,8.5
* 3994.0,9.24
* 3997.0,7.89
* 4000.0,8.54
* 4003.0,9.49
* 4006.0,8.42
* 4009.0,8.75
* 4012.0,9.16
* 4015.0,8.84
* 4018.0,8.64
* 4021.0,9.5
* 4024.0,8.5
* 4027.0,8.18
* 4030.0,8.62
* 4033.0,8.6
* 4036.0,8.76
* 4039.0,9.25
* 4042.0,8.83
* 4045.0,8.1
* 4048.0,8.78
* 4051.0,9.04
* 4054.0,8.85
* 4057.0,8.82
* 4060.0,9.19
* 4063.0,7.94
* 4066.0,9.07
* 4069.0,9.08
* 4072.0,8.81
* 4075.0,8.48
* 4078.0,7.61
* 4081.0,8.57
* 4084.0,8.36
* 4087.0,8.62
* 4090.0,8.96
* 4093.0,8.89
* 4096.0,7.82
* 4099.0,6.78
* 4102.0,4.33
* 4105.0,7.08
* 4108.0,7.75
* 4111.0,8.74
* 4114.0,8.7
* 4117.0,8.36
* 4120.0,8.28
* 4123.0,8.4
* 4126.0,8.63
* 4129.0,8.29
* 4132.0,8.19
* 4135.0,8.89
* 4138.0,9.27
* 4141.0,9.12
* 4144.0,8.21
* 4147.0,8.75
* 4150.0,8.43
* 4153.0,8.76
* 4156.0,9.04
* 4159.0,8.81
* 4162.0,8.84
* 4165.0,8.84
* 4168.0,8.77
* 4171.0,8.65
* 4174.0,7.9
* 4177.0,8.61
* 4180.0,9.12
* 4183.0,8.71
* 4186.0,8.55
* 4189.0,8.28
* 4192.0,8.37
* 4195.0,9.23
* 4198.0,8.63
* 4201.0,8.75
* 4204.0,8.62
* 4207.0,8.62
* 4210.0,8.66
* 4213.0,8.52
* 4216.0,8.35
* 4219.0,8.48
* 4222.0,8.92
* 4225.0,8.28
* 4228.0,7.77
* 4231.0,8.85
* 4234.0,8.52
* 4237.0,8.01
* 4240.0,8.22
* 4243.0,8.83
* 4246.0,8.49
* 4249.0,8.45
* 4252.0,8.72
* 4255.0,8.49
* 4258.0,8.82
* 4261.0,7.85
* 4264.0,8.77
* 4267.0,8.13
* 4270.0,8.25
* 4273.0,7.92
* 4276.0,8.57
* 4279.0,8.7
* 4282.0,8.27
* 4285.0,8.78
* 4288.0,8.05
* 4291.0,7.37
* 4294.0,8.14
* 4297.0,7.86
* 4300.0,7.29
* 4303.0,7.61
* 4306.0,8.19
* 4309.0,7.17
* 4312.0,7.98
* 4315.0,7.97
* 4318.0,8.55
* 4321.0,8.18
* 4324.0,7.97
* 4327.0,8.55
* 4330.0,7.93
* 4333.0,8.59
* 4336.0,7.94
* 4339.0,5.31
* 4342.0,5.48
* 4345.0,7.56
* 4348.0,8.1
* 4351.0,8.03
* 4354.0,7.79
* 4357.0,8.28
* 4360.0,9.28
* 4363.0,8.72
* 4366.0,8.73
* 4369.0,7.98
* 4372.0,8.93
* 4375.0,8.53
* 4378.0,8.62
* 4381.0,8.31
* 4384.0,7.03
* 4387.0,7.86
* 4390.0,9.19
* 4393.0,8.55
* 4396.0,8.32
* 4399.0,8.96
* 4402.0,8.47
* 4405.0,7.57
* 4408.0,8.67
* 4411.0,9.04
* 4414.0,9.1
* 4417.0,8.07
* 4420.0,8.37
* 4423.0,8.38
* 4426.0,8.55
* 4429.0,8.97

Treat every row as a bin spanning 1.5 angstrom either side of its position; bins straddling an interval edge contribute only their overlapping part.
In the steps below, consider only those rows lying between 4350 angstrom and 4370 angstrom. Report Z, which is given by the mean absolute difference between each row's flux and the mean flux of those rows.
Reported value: 0.44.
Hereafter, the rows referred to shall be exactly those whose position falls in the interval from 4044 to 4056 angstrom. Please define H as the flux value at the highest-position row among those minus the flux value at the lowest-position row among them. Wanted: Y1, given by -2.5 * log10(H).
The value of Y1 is 0.31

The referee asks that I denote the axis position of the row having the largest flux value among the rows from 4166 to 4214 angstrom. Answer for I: 4195.0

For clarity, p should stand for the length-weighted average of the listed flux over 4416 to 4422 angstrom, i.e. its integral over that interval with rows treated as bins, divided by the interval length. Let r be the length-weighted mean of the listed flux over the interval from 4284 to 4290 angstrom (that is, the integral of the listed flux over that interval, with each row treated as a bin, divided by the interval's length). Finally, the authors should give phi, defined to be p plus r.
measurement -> 16.5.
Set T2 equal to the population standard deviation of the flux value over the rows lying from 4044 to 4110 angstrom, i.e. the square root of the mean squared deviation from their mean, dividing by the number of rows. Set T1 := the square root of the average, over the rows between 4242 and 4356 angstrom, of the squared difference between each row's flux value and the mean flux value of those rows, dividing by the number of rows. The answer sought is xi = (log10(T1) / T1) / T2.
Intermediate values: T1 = 0.8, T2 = 1.1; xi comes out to -0.2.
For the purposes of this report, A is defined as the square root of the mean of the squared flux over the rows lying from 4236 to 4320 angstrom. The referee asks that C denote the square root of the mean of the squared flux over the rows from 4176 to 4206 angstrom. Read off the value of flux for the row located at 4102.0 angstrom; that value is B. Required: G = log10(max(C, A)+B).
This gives 1.11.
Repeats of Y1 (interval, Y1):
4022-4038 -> 1.46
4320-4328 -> 1.08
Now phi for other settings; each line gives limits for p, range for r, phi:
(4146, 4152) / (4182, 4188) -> 17.2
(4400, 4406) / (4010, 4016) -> 17.1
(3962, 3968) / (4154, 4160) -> 14.2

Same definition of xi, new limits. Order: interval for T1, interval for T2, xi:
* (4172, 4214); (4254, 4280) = -4.7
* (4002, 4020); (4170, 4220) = -4.5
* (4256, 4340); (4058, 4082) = -0.5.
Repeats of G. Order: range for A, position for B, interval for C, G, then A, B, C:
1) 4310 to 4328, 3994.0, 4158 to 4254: 1.25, 8.2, 9.24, 8.58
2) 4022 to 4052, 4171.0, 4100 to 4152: 1.24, 8.7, 8.65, 8.27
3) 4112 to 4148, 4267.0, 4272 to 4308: 1.22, 8.6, 8.13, 8.08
